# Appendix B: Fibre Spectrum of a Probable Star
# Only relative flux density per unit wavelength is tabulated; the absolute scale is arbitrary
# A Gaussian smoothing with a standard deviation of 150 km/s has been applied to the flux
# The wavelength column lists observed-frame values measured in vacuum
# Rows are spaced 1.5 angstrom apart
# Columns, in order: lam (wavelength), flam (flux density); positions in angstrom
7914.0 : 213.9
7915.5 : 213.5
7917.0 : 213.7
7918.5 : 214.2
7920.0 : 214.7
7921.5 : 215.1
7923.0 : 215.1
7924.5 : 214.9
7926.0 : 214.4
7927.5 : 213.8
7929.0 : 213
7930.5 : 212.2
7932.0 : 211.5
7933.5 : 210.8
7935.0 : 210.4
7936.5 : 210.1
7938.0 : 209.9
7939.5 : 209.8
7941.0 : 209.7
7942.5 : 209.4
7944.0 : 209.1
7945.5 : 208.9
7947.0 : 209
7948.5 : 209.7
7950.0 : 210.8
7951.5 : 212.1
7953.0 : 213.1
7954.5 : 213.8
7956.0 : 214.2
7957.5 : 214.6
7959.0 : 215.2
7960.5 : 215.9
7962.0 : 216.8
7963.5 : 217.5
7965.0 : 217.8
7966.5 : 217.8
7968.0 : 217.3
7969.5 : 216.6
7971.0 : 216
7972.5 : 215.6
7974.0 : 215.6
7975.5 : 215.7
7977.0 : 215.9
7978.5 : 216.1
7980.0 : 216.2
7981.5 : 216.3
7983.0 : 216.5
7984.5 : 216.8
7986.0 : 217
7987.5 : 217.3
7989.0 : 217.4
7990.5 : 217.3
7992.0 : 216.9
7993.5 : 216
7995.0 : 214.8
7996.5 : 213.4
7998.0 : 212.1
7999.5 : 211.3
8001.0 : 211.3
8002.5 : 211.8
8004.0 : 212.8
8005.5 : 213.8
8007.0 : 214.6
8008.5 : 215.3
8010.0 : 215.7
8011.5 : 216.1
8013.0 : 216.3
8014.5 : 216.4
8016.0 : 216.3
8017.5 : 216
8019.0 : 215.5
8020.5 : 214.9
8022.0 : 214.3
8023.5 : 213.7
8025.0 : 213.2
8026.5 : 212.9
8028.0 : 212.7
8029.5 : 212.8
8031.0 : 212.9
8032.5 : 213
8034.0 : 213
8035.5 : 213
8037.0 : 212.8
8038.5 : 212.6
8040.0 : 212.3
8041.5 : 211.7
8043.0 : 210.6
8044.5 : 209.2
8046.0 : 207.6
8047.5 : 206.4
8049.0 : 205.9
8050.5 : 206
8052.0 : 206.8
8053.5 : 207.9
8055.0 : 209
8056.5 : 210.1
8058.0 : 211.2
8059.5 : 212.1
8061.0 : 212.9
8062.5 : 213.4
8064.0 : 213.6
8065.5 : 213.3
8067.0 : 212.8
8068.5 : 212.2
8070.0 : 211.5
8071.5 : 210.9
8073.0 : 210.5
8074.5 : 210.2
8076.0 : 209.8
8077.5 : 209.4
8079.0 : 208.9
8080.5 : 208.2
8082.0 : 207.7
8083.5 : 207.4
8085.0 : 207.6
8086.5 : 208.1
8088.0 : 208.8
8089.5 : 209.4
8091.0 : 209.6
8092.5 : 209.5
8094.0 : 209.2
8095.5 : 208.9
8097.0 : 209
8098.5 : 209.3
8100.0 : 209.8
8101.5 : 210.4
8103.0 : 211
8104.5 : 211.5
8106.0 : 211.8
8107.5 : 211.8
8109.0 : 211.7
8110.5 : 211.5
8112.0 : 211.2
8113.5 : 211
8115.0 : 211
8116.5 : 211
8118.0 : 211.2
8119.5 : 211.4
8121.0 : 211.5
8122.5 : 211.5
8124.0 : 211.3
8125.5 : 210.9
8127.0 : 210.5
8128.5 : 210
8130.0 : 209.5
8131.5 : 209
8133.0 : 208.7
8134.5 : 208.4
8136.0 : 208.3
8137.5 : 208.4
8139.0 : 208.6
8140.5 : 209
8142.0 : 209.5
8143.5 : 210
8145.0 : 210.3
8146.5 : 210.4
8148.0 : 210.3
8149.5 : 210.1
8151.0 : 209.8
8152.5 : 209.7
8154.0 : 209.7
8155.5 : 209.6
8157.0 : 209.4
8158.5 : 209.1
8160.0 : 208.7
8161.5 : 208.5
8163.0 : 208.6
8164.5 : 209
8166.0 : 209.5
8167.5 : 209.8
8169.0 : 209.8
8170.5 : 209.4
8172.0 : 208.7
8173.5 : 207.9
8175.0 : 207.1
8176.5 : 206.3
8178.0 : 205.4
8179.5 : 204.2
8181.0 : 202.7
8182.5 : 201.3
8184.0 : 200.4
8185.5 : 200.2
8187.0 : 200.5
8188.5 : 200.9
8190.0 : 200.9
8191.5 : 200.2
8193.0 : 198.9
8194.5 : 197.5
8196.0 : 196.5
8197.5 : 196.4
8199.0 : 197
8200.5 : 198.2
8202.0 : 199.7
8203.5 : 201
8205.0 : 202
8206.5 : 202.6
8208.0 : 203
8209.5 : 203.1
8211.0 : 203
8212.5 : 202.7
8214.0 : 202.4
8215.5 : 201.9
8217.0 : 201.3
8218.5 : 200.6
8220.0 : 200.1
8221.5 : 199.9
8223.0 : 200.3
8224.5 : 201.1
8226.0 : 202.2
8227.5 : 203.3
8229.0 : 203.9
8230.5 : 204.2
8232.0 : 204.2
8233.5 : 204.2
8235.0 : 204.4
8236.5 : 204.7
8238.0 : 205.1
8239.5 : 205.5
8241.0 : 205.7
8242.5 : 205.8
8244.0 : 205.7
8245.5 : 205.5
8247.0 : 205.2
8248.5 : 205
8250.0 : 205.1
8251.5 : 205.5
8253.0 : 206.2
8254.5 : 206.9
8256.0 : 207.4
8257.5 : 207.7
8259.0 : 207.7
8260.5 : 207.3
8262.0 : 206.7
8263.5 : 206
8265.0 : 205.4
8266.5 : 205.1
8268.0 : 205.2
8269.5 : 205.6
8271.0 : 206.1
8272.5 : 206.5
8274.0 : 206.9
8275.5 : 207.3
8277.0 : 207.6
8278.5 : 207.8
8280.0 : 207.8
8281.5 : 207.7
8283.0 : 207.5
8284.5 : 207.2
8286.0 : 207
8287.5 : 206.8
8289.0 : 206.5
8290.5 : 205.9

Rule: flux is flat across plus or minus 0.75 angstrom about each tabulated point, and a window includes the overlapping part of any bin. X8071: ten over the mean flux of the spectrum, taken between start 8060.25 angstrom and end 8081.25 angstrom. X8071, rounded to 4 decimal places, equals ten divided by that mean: 0.0473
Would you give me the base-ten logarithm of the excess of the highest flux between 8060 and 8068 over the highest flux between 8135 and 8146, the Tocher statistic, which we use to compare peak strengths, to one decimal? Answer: 0.5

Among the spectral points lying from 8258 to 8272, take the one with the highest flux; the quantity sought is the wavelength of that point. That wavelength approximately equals 8259.0 angstrom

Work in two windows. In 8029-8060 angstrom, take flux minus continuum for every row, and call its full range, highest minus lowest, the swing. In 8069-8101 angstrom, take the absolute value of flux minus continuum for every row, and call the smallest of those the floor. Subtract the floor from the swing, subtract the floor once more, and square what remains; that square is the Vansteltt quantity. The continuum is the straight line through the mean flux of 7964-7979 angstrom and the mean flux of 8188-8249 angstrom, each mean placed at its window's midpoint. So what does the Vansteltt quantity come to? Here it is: 45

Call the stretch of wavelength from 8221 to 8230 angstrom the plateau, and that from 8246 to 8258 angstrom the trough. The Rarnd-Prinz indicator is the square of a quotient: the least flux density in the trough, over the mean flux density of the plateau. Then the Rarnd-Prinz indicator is 1.03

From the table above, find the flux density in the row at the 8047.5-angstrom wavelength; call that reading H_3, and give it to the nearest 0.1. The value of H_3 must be 206.4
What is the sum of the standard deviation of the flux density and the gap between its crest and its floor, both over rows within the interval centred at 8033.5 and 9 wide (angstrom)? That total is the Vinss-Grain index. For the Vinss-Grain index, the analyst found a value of 0.3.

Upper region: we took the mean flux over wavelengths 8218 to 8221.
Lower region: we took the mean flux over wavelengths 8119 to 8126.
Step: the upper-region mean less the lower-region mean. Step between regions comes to -11.0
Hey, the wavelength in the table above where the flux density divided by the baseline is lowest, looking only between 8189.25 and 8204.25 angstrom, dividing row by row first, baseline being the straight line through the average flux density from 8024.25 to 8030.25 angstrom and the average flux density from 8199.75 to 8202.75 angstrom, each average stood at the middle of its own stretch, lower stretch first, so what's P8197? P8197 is 8196.0 angstrom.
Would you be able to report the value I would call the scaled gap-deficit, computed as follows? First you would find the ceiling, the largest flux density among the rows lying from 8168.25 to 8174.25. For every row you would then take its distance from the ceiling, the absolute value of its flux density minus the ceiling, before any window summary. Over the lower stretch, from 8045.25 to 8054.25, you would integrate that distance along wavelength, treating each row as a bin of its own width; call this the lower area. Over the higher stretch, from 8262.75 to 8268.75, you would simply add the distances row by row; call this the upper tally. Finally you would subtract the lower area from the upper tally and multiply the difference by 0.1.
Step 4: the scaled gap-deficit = -1.0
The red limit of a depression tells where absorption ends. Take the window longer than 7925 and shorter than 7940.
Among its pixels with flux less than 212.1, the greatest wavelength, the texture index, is 7939.5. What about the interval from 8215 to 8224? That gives 8223.0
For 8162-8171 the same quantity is 8170.5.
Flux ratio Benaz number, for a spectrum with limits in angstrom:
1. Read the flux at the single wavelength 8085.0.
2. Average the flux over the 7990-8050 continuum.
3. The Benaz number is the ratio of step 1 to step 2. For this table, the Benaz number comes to 0.974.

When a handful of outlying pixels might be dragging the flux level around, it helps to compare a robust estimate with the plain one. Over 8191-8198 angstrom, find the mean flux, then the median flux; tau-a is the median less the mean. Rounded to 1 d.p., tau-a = -0.4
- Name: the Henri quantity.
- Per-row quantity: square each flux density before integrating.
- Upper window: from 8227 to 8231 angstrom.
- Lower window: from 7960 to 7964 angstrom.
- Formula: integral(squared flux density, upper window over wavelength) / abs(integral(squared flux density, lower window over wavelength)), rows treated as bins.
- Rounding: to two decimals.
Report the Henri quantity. 0.88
